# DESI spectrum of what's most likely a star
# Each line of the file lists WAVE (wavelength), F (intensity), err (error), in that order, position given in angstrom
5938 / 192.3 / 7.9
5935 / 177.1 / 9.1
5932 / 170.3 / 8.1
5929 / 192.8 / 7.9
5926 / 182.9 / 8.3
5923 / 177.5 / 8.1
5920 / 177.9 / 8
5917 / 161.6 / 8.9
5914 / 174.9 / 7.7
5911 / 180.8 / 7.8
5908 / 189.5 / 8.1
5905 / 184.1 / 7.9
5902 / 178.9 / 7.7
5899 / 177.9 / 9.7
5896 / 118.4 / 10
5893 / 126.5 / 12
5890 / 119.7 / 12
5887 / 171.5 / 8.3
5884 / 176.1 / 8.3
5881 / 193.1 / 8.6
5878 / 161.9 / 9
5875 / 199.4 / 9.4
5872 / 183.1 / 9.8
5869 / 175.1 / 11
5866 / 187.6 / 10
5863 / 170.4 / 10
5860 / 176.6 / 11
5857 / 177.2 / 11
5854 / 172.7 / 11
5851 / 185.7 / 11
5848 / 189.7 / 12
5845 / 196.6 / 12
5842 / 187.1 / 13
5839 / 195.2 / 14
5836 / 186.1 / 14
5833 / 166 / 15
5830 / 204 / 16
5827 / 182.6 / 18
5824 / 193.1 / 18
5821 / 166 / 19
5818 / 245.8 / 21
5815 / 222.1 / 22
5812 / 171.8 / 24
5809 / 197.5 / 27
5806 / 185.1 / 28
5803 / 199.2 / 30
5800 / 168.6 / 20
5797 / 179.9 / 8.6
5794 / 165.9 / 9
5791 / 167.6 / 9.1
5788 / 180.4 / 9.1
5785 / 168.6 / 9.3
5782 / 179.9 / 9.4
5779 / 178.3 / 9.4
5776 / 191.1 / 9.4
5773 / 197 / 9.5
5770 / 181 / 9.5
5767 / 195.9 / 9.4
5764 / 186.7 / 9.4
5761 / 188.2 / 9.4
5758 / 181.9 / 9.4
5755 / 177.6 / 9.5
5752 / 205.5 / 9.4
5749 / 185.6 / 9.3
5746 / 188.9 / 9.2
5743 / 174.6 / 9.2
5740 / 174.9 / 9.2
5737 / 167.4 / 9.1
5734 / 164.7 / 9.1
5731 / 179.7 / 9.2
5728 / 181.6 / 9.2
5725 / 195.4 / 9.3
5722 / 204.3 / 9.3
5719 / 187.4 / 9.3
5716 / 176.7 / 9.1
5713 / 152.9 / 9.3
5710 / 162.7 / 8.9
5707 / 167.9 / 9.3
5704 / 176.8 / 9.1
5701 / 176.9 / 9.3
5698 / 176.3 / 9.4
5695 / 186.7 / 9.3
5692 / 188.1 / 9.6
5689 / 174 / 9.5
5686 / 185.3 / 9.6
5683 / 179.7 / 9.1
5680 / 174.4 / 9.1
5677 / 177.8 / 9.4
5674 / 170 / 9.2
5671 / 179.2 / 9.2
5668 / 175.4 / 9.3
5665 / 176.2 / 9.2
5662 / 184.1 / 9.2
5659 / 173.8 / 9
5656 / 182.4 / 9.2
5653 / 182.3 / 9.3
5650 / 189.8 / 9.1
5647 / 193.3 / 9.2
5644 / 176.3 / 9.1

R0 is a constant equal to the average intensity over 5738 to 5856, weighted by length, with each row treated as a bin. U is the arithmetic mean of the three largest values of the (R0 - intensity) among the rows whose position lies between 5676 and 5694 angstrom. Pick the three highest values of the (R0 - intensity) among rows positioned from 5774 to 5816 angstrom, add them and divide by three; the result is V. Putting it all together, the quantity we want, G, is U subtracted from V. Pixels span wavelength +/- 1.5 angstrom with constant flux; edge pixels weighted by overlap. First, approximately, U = 11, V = 18.8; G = 8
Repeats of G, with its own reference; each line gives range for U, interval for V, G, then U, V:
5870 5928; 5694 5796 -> -39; 65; 26.0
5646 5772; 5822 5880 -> -6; 26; 20.0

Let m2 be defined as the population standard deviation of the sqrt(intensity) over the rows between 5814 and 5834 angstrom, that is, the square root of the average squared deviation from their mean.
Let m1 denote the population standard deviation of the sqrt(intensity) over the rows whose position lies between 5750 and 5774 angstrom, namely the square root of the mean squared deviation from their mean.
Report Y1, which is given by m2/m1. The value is 3.0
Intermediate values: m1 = 0.3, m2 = 0.96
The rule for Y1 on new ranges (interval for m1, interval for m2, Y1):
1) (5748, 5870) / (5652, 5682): 0.3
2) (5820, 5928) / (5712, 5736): 0.7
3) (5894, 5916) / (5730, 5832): 0.7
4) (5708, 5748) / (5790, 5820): 1.7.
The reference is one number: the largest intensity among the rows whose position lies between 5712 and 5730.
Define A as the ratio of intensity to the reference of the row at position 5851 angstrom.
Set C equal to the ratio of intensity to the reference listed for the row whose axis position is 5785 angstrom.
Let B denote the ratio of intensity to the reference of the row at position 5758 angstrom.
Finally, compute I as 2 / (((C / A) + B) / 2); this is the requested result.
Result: 2.22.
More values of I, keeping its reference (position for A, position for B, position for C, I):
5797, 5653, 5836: 2.08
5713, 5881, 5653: 1.87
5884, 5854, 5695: 2.10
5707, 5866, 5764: 1.97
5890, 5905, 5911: 1.66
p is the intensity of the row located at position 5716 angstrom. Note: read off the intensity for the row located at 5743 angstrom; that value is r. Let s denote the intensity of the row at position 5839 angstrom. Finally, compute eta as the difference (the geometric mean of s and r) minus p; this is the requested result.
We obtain 8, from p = 176.7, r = 174.6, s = 195.2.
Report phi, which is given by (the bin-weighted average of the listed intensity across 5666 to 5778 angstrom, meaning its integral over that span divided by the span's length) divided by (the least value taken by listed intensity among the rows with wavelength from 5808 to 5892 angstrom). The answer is 1.510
